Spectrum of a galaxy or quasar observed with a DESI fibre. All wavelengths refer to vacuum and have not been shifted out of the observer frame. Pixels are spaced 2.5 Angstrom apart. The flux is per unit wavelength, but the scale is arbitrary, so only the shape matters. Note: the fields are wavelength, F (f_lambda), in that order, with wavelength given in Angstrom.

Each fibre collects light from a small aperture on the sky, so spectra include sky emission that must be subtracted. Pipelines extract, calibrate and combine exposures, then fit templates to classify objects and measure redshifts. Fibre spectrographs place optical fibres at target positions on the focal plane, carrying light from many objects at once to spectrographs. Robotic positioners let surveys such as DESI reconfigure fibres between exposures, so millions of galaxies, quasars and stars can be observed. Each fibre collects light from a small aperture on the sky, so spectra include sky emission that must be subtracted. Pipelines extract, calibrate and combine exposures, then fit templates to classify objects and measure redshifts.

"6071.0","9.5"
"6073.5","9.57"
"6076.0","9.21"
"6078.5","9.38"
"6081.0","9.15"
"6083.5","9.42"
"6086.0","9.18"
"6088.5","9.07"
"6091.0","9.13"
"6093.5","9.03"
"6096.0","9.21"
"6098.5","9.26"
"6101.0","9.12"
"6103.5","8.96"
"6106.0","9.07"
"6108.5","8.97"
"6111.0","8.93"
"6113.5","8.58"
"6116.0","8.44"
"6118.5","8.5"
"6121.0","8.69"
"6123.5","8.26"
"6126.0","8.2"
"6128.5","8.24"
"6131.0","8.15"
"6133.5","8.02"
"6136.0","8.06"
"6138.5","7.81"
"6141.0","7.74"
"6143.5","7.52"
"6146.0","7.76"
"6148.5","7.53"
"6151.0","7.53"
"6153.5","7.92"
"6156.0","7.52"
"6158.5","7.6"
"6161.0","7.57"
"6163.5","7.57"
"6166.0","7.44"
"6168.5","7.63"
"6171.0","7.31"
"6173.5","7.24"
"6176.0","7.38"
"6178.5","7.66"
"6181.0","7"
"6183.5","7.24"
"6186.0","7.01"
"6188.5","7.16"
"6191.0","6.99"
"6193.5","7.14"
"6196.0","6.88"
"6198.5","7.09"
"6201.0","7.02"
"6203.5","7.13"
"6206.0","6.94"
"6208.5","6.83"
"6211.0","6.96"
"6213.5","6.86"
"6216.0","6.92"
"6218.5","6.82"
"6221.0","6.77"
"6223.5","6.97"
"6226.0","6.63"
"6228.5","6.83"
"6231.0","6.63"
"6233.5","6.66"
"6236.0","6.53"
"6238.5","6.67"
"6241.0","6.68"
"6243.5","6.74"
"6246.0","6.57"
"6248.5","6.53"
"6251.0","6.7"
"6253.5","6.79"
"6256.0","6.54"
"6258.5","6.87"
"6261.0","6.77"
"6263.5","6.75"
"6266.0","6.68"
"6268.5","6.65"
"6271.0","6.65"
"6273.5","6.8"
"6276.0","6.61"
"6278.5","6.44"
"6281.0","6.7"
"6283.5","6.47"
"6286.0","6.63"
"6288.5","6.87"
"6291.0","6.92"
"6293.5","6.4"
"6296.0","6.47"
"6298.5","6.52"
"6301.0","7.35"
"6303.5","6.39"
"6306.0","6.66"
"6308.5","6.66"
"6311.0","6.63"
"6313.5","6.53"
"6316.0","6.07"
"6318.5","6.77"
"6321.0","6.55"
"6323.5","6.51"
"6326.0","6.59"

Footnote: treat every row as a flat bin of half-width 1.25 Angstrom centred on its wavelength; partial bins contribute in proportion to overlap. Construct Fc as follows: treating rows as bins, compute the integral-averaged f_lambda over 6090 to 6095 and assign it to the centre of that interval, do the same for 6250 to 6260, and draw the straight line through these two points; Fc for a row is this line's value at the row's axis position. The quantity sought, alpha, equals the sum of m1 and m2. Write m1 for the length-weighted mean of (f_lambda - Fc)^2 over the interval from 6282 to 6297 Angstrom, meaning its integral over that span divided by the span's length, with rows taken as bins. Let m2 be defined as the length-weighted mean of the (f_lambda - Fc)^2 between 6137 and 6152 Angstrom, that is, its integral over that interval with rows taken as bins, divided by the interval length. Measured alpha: 0.67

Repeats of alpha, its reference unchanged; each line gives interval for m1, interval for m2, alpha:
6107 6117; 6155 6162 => 0.36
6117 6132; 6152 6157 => 0.35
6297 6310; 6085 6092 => 0.58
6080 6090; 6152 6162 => 0.28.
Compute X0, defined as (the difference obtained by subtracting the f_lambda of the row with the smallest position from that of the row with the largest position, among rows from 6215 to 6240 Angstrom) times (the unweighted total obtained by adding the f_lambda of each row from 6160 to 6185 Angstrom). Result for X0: -19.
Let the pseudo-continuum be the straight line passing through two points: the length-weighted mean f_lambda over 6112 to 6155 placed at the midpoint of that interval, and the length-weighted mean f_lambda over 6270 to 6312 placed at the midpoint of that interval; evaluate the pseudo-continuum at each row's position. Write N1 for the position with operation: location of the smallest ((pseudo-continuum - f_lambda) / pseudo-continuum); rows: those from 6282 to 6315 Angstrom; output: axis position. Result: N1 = 6301.0 Angstrom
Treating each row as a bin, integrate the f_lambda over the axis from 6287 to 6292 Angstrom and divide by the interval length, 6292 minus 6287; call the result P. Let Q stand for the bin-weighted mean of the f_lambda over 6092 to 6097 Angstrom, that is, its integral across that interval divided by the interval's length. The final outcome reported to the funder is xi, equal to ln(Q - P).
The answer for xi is 0.8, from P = 6.88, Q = 9.12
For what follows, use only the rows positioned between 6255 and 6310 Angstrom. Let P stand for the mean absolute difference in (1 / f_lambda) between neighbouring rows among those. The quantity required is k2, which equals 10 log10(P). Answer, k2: -23.1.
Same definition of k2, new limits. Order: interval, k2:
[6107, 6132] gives -26.7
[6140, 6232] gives -24.5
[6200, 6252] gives -25.6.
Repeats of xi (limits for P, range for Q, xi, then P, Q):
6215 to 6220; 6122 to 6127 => 0.3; 6.86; 8.25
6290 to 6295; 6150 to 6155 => 0.1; 6.64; 7.72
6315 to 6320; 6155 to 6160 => 0.1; 6.44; 7.56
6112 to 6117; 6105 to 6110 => -0.7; 8.53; 9.01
